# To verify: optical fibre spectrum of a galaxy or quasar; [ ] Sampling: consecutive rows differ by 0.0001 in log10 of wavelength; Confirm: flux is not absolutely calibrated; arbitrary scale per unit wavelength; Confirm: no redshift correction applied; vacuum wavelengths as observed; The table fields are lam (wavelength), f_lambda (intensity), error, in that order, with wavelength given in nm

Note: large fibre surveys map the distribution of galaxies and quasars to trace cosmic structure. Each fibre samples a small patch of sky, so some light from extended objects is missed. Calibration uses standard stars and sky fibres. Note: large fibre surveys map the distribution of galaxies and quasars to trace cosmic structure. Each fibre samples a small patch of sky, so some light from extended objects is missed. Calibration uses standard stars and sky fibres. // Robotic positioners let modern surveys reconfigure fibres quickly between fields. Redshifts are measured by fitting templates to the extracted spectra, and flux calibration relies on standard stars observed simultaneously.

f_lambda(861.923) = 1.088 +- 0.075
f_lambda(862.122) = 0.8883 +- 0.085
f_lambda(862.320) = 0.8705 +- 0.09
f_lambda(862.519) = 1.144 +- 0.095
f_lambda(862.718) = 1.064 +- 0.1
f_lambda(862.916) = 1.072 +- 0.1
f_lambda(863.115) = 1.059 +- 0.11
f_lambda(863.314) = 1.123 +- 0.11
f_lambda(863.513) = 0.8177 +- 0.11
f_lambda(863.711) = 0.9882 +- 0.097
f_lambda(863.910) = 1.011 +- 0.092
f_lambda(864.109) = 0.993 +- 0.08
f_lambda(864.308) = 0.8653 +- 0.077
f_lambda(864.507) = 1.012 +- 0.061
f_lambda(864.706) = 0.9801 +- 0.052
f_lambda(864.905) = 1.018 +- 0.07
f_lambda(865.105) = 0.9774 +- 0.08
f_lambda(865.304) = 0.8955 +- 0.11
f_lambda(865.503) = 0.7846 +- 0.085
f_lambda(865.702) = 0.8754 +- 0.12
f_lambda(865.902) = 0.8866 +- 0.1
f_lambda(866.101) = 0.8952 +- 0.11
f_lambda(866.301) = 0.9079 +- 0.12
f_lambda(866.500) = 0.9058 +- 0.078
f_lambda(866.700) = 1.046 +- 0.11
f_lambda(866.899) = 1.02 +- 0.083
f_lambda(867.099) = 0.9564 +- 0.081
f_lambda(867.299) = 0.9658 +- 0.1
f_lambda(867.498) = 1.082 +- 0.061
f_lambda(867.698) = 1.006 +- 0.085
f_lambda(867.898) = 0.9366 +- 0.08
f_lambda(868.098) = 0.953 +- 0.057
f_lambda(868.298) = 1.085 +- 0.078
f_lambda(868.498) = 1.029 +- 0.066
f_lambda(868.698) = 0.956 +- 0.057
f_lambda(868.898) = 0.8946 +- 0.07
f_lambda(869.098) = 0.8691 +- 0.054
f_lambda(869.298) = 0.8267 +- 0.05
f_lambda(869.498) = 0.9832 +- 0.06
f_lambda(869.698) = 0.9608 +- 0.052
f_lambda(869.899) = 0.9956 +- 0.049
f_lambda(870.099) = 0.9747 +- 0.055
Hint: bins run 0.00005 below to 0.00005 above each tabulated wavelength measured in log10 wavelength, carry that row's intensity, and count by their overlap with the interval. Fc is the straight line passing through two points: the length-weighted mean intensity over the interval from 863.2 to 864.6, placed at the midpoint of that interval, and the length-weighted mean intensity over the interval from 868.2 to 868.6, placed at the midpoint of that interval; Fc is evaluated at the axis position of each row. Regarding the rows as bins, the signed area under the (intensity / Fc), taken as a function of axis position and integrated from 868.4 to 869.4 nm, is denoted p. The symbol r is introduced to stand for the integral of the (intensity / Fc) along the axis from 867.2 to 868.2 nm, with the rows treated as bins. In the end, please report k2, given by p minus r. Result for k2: -0.09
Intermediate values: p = 0.86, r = 0.95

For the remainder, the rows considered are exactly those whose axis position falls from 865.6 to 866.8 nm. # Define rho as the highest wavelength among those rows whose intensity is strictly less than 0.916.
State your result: 866.500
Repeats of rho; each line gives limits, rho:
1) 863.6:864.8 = 864.308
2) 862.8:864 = 863.513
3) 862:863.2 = 862.320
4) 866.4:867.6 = 866.500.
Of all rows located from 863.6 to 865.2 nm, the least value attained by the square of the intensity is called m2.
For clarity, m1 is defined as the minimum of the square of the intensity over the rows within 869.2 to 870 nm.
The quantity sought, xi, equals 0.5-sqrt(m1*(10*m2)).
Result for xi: -1.8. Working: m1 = 0.68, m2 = 0.75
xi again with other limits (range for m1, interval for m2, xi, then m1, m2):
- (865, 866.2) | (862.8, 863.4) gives -2.1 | 0.62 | 1.12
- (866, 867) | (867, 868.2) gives -2.2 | 0.80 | 0.88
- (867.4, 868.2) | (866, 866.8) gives -2.2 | 0.88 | 0.80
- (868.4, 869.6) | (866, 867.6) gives -1.8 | 0.68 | 0.80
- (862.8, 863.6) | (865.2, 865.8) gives -1.5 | 0.67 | 0.62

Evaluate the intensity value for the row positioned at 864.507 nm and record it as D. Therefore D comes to 1.012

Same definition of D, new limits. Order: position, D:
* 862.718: 1.064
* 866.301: 0.9079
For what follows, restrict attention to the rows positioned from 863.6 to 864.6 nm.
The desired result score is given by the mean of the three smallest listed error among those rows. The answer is 0.07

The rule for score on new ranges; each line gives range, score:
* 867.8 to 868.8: 0.06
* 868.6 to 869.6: 0.05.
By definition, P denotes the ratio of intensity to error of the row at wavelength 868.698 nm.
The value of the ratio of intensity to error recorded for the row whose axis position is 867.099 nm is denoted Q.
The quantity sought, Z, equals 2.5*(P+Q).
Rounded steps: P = 17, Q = 12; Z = 71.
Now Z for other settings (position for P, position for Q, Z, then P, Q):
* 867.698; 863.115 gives 54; 12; 10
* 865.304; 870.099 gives 65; 8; 18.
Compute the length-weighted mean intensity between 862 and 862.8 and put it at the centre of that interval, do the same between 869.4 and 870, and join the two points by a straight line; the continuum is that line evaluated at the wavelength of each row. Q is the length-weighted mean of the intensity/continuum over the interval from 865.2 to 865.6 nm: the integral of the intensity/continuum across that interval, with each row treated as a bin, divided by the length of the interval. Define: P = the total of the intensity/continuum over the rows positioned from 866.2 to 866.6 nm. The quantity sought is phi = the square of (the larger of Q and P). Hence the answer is 3.4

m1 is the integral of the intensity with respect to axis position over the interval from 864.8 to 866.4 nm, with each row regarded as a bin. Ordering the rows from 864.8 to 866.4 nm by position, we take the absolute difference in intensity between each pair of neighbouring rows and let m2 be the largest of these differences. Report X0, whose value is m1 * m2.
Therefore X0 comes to 0.16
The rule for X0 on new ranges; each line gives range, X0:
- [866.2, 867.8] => 0.22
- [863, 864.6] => 0.48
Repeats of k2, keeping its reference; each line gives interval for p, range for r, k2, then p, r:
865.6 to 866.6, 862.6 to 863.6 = -0.19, 0.88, 1.08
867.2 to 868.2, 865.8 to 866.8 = 0.04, 0.95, 0.91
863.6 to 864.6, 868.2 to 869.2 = 0.08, 0.99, 0.91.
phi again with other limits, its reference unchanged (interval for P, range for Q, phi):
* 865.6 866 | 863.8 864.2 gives 3.2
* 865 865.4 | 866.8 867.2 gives 3.6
